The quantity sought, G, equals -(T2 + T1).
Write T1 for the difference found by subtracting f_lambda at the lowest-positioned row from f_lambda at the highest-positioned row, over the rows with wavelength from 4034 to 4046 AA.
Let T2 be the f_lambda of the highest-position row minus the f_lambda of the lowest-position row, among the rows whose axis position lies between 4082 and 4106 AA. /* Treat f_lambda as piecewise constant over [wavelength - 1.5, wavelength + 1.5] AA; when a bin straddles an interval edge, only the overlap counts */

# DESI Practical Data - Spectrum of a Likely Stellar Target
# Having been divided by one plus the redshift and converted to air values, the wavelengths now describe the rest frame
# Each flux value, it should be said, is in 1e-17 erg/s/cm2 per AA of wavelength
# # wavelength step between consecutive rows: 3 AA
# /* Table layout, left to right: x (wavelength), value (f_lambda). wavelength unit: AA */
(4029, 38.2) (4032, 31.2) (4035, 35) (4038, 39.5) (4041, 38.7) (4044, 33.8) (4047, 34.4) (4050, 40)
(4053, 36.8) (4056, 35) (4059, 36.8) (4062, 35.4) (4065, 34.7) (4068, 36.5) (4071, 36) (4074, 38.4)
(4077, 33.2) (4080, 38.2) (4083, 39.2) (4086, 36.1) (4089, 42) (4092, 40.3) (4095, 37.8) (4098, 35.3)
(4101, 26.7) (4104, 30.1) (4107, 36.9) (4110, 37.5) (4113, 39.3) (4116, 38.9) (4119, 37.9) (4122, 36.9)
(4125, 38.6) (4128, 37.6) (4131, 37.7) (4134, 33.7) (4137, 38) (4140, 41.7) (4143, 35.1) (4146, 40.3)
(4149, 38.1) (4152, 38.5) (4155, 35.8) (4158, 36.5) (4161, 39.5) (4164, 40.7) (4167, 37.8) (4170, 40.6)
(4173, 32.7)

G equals 10.3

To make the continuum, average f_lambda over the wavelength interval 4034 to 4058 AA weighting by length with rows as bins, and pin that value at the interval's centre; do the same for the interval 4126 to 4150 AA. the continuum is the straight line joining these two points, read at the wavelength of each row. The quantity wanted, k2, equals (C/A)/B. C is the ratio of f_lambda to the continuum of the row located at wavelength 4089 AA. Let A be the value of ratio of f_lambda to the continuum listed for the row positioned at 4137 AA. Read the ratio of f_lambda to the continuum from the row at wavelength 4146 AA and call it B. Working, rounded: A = 1.01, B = 1.06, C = 1.13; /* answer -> 1.05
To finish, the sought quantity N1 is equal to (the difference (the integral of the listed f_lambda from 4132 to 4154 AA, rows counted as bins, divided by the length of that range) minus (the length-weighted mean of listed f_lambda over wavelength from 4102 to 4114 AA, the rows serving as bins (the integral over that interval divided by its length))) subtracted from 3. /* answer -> 0.6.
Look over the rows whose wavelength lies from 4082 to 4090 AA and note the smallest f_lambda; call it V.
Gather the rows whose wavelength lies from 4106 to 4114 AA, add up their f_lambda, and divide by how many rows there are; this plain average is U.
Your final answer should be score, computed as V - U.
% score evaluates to -1.8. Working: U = 37.9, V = 36.1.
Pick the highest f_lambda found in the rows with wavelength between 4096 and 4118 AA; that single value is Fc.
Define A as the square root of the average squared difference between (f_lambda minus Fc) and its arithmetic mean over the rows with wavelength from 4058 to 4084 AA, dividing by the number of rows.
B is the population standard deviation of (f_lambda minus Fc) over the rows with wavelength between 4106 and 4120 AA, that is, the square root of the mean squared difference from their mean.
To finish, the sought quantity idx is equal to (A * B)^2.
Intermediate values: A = 1.8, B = 0.9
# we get 3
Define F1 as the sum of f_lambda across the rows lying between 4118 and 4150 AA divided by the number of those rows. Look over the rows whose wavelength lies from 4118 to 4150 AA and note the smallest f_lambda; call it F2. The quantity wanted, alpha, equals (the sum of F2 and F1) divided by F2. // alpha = 2.12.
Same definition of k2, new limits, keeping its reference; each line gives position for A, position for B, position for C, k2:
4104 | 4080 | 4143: 1.12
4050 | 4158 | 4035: 0.92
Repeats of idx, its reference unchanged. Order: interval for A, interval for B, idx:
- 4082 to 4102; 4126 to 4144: 136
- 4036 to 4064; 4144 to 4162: 11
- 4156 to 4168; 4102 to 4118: 29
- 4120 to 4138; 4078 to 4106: 55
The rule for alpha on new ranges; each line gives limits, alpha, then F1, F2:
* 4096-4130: 2.35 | 36.0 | 26.7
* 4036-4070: 2.08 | 36.5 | 33.8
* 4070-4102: 2.37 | 36.7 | 26.7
